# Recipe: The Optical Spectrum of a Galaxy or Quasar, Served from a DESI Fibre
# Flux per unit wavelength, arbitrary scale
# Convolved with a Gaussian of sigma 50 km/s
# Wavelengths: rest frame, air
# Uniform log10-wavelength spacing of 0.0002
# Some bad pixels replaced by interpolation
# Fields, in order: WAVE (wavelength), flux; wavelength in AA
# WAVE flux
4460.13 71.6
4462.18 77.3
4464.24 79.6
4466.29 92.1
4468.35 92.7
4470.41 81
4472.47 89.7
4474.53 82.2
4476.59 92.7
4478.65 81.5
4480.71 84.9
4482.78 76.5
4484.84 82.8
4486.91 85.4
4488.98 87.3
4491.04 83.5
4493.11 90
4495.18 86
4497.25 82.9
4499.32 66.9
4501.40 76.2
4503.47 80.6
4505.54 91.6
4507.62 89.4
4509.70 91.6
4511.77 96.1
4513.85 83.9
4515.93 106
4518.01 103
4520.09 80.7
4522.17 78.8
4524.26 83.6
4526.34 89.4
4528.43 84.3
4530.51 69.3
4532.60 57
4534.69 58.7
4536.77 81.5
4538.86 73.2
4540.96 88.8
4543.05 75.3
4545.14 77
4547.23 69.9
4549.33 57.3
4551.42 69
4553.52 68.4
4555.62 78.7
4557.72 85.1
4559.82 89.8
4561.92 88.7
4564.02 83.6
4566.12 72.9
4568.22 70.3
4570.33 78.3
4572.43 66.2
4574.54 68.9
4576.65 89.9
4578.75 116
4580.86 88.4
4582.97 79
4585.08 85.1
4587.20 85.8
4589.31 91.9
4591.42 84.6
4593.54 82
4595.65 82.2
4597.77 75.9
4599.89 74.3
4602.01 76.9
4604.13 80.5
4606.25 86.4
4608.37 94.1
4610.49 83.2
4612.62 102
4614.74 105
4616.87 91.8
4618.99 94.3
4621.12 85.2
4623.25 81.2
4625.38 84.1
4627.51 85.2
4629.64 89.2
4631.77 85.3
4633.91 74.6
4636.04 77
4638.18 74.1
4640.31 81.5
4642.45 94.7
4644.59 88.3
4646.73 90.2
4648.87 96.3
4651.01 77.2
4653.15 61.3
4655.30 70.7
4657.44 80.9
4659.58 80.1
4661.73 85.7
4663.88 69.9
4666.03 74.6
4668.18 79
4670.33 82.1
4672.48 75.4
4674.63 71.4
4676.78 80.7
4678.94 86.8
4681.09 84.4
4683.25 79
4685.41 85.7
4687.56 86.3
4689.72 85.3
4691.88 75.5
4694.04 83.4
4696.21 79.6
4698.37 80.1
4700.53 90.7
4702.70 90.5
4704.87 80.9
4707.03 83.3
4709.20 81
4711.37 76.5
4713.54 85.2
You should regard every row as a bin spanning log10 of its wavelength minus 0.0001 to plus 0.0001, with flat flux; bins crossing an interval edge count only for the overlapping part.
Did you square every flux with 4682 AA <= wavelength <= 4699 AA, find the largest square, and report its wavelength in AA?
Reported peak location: 4687.56 AA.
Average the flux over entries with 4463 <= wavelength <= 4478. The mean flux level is 87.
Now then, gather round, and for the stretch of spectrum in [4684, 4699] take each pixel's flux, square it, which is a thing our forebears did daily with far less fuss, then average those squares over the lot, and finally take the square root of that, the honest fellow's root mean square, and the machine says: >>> 82.4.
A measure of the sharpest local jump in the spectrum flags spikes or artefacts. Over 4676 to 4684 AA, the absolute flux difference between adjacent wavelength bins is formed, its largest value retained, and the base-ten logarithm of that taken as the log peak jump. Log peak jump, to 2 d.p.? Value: 0.79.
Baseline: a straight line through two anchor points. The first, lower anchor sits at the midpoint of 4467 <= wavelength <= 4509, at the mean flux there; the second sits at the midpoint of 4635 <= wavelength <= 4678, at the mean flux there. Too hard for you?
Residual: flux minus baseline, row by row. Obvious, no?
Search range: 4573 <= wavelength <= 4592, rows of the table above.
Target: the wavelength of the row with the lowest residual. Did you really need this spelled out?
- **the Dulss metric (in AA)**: 4574.54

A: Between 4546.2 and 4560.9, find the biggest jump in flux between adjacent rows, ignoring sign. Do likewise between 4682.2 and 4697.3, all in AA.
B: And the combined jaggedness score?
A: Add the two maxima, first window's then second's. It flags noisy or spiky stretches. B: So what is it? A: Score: 22.4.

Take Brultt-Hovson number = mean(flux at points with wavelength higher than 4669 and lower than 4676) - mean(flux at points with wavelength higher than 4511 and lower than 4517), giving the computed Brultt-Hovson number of -19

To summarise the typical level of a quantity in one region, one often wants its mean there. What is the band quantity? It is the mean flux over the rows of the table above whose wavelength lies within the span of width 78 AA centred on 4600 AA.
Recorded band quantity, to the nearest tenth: 84.2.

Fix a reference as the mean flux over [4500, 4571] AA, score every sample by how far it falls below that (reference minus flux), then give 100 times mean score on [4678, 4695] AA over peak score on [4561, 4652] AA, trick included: -22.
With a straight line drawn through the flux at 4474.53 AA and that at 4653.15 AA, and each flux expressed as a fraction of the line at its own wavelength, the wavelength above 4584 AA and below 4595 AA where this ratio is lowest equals 4593.54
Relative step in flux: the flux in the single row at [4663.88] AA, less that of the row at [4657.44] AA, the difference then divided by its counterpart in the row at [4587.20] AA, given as -0.13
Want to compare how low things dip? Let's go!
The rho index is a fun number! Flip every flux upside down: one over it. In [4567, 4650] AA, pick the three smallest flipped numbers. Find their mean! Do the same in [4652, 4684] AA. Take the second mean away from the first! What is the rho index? -0.0024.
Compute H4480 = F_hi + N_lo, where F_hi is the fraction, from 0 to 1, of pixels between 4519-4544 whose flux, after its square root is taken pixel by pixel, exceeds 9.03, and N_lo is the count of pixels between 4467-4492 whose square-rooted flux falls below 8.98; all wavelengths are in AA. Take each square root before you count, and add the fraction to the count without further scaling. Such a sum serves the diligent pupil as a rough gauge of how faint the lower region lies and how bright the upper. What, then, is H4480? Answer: 1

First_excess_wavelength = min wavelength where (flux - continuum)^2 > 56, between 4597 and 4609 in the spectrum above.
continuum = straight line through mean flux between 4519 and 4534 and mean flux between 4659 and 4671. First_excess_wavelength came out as 4606.25 AA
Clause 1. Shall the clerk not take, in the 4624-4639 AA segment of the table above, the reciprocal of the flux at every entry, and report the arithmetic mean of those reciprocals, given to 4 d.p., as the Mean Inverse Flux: 0.0123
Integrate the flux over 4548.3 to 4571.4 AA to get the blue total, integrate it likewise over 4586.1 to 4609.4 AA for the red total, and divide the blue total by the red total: 0.913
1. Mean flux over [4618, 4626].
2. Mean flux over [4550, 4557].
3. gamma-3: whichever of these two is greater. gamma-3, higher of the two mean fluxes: 86.2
